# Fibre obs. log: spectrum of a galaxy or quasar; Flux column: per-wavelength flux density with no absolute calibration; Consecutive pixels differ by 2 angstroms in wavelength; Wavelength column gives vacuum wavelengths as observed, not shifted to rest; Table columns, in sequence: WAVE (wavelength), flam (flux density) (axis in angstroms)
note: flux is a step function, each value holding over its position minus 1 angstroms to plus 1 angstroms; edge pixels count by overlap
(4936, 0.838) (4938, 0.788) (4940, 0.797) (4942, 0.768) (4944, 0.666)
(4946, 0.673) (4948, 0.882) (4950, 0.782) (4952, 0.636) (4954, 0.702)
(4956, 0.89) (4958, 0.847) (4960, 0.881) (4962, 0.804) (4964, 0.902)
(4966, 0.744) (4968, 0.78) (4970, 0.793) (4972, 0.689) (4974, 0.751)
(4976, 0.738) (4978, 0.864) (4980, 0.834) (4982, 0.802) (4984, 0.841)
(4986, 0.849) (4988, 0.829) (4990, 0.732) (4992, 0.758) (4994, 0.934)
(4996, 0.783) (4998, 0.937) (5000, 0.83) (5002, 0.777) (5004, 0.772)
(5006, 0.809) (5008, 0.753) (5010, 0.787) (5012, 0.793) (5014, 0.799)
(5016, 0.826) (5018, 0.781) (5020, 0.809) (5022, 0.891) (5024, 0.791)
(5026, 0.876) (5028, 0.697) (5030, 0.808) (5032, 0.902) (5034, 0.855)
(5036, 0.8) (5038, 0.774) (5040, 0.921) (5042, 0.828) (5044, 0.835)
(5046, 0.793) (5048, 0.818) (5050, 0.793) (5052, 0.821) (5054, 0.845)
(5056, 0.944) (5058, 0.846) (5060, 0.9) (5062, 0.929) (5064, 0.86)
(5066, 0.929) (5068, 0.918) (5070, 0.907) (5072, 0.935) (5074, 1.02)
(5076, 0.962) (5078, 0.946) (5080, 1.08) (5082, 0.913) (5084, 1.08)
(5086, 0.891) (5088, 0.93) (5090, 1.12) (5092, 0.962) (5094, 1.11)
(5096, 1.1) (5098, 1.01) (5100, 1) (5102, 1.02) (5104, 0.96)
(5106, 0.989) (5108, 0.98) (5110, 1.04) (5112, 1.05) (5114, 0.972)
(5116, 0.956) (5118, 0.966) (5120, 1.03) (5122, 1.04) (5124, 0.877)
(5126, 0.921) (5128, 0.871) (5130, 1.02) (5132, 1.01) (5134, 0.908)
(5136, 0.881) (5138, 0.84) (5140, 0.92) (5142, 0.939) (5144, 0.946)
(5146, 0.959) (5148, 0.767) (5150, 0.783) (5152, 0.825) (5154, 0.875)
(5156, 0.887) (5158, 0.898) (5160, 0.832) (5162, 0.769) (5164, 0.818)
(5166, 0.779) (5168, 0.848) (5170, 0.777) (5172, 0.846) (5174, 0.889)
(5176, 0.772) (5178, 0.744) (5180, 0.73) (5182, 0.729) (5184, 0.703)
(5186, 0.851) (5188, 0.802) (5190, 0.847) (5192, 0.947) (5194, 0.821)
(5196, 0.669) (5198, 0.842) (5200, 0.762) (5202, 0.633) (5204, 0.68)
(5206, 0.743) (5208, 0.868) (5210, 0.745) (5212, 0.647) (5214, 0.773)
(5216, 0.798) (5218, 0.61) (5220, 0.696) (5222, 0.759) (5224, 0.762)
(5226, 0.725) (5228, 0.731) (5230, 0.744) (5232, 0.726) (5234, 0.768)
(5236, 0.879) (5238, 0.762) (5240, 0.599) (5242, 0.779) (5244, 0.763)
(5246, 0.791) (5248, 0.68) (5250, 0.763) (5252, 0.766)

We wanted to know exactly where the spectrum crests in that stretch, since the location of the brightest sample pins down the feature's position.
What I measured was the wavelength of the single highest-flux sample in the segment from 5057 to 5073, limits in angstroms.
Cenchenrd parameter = 5072 angstroms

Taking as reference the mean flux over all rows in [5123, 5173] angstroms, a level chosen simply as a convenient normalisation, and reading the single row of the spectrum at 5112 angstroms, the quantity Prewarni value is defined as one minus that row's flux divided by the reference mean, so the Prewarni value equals -0.20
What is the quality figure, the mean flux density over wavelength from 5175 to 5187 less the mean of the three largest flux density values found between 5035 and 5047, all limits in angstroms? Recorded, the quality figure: -0.11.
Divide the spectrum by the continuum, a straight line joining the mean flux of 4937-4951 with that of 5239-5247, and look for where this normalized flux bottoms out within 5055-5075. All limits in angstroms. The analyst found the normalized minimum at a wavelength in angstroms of 5058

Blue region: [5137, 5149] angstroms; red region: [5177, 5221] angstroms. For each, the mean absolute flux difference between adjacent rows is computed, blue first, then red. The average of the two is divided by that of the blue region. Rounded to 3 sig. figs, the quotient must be 1.24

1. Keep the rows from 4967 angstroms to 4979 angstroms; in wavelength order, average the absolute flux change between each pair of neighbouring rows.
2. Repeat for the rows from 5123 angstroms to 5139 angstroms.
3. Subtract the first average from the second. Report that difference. 0.00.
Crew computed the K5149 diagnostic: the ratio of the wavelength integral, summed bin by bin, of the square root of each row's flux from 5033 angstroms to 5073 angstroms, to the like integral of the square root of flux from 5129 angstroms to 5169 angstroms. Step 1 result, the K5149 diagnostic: 0.99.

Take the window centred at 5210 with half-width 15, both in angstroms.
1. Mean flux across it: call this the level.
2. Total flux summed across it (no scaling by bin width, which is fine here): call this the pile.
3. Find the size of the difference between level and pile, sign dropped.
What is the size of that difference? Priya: 10.3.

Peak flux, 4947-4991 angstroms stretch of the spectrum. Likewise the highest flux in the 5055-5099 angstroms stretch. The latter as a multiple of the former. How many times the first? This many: 1.24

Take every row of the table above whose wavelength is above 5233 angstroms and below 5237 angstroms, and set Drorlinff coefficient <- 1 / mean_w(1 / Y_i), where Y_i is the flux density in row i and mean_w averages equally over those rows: 0.82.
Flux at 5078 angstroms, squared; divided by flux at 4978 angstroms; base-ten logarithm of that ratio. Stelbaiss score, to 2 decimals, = 0.02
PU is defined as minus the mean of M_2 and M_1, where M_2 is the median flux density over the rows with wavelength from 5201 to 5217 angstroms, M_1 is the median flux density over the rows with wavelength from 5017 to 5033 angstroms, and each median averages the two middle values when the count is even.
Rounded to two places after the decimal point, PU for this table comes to -0.78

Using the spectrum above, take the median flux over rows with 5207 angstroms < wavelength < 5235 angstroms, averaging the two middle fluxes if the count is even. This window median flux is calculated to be 0.74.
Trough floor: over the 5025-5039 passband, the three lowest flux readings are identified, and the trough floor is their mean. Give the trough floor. 0.76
